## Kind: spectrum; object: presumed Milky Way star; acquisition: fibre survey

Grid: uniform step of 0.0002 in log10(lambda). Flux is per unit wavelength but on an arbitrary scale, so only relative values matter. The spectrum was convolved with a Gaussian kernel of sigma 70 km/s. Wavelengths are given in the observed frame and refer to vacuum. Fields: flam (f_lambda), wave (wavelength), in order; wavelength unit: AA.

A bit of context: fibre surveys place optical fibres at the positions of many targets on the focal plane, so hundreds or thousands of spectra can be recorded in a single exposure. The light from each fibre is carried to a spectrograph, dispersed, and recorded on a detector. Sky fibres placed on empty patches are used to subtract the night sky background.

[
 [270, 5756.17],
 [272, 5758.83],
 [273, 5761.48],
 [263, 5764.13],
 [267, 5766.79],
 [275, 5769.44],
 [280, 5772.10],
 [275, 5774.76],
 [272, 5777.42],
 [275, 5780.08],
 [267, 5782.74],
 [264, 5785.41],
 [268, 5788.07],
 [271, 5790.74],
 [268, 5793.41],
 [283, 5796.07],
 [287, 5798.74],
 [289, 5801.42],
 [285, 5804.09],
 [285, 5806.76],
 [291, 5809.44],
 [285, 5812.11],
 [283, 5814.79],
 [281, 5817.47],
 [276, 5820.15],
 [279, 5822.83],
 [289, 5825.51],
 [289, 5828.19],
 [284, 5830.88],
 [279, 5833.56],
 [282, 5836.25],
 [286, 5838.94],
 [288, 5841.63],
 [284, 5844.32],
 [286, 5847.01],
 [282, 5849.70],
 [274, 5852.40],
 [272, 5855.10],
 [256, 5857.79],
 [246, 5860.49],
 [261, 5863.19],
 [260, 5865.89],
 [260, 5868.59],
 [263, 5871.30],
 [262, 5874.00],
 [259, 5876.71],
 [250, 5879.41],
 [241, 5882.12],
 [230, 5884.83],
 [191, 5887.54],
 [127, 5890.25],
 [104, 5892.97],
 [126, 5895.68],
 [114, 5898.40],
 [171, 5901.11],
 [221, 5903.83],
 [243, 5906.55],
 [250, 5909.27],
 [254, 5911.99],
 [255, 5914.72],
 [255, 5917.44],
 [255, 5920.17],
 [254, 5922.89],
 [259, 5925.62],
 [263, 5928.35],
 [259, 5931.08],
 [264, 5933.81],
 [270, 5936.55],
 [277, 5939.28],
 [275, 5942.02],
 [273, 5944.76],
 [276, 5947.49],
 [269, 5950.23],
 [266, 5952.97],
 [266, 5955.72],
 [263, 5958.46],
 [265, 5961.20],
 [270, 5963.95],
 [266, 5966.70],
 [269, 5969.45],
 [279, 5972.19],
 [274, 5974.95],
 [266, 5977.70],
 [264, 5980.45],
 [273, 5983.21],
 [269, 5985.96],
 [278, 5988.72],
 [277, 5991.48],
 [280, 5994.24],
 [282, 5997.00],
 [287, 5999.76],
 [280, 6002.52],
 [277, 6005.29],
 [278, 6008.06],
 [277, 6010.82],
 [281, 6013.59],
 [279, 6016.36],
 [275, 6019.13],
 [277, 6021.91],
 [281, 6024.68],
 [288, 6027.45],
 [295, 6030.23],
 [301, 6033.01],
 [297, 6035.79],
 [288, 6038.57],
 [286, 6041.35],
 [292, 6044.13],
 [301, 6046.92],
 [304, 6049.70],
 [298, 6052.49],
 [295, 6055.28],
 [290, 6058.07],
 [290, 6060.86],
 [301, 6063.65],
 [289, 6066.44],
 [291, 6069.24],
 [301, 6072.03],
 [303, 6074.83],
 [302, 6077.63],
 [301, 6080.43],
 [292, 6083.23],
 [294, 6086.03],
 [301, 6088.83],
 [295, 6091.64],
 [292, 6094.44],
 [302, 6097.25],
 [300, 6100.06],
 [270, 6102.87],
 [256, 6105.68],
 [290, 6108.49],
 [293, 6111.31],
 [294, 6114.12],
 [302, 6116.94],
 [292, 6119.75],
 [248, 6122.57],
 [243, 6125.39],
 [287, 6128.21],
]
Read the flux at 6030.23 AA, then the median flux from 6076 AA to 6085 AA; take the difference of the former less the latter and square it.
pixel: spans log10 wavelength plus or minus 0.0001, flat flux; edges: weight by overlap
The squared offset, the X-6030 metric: 36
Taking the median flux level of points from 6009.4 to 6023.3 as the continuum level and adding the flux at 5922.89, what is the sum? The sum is 531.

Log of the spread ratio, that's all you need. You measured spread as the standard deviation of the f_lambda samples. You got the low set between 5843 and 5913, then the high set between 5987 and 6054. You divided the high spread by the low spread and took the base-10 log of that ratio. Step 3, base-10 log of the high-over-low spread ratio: -0.8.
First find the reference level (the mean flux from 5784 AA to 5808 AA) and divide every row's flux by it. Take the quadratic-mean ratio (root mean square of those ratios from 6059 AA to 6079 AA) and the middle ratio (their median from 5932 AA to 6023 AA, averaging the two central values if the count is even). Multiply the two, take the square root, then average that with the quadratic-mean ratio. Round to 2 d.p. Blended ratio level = 1.05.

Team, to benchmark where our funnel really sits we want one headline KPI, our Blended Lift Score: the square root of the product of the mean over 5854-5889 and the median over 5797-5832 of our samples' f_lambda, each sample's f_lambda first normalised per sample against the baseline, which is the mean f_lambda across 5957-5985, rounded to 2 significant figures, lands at 0.99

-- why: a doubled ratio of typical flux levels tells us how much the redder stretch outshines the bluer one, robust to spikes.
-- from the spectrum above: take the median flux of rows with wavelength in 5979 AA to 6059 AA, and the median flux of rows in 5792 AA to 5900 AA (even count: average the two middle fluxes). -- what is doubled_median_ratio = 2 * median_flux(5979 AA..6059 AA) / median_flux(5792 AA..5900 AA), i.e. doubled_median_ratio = 2.03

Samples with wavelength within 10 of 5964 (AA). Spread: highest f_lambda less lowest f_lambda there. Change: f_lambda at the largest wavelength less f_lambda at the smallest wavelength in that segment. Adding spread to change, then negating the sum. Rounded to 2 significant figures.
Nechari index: -29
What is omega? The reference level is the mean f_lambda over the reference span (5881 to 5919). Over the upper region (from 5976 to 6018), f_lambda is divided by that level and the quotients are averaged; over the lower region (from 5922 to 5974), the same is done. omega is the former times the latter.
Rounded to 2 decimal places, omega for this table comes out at 1.87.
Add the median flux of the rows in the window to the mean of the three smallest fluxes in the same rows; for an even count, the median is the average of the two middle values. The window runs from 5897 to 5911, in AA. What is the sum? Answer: 390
